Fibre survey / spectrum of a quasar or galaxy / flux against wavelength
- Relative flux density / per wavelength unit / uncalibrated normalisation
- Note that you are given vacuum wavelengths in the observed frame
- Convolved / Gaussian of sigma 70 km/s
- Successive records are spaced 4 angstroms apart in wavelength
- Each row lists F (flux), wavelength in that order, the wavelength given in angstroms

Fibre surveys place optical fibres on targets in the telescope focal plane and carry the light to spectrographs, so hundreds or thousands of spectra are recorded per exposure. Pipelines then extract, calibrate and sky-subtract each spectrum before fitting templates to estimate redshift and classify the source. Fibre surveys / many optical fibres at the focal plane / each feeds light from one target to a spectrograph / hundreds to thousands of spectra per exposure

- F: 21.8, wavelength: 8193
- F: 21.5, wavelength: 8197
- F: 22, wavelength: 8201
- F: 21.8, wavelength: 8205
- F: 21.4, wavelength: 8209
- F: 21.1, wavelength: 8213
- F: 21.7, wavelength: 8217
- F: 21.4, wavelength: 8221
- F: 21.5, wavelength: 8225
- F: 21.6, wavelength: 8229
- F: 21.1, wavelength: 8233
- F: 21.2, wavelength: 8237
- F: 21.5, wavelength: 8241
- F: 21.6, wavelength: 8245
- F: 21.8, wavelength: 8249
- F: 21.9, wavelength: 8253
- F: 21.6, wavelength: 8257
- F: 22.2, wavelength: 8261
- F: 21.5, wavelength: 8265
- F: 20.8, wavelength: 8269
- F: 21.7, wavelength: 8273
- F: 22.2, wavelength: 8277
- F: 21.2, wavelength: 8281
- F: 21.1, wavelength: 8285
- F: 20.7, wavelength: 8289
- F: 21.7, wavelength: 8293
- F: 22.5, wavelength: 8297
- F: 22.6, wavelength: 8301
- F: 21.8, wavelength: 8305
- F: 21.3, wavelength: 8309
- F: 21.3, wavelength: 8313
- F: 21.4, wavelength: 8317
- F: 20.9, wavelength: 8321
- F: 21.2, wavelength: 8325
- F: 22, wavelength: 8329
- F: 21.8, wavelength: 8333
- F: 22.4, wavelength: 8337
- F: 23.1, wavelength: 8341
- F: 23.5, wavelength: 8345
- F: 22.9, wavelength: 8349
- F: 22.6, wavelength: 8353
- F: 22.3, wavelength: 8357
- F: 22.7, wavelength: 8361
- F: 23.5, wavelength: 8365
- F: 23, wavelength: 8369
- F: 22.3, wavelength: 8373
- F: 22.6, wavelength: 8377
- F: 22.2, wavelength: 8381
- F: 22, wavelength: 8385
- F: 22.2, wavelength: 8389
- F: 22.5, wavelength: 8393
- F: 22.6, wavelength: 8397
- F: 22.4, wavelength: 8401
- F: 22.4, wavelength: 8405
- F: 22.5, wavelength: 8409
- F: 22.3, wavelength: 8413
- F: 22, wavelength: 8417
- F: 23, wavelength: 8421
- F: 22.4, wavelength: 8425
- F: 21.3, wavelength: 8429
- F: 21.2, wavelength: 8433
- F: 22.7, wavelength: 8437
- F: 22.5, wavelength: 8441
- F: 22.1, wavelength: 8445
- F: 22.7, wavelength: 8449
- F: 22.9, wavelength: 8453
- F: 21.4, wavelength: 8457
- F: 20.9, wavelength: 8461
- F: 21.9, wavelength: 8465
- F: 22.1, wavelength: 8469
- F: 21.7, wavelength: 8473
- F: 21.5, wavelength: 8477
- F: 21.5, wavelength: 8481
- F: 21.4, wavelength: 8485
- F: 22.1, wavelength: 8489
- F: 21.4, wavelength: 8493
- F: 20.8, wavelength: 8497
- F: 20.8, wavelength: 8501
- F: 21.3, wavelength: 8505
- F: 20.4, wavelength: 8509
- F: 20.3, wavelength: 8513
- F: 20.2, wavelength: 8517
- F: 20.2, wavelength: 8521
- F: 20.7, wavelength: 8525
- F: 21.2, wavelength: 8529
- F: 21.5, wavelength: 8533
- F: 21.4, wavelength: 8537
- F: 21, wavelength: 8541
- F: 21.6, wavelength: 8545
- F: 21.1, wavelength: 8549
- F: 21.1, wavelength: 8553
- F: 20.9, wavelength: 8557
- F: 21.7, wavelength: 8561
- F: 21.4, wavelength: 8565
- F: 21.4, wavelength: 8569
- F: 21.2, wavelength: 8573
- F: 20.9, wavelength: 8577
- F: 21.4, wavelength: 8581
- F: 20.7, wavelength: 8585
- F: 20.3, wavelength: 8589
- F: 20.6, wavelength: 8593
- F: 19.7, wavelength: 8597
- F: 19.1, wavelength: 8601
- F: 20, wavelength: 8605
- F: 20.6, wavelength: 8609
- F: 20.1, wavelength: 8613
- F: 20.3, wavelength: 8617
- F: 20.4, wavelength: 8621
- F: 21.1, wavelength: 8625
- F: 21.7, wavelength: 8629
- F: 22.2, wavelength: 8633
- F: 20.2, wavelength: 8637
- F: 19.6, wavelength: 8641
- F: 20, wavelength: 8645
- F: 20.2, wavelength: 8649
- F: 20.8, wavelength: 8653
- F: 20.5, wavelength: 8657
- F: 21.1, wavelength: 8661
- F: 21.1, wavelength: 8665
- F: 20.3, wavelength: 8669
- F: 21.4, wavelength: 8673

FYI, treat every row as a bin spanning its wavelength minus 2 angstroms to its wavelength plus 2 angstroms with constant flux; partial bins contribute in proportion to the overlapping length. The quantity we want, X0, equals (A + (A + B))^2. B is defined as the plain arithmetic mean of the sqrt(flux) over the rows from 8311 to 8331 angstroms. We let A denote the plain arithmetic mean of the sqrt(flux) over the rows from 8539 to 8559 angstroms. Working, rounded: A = 4.598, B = 4.62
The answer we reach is 191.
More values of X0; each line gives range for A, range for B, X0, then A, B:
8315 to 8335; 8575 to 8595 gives 191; 4.632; 4.56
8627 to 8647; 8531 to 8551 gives 188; 4.553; 4.62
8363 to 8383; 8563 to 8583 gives 200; 4.766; 4.61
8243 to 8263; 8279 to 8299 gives 195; 4.671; 4.63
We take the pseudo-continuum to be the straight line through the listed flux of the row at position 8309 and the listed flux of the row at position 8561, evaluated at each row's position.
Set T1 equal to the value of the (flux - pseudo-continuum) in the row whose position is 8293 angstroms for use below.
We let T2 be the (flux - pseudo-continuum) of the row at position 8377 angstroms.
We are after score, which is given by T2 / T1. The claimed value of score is 2.8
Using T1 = 0.4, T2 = 1.2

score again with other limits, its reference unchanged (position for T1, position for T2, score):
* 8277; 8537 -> -0.3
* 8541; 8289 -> 0.9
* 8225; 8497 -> -2.4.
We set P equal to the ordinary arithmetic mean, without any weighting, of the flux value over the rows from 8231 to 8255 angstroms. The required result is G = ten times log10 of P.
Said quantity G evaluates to 13.3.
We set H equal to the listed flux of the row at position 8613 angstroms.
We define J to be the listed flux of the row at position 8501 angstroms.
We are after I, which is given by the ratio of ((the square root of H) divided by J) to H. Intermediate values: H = 20.1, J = 20.8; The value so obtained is 0.0107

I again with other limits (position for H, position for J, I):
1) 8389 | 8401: 0.0095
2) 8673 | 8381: 0.0097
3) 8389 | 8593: 0.0103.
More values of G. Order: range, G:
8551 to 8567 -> 13.3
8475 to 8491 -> 13.3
